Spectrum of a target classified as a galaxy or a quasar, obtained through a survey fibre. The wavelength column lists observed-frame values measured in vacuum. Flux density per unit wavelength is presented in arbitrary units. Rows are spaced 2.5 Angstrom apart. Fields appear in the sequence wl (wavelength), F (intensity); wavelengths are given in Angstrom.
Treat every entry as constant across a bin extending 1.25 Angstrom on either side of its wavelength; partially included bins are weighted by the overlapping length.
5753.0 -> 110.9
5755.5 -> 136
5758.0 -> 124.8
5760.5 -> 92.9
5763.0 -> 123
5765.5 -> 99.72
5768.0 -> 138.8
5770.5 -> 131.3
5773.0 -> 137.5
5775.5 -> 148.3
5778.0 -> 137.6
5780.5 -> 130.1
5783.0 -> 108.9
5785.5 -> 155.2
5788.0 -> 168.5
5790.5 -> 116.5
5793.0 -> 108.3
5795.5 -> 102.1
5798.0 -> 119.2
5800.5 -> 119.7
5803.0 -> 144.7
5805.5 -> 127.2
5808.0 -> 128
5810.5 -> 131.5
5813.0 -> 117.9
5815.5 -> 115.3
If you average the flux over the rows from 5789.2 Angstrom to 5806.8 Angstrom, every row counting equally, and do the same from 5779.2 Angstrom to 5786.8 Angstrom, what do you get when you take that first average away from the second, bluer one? 12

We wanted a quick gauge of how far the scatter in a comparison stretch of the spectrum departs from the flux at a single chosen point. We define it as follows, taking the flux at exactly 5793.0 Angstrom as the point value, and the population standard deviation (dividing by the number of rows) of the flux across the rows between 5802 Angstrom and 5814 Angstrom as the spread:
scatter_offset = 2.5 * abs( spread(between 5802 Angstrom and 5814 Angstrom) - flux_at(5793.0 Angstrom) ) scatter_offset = 249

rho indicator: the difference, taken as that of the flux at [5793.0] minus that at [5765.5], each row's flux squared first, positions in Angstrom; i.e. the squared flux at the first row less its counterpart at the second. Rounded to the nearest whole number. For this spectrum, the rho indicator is 1785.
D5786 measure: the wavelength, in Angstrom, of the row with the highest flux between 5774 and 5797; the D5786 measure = 5788.0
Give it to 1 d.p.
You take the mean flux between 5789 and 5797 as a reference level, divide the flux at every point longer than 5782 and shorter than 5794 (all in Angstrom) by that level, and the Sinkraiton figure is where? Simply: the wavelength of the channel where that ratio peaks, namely 5788.0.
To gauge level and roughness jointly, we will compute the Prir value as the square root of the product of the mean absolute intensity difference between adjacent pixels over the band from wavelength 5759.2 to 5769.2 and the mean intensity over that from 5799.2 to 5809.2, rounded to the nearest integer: 63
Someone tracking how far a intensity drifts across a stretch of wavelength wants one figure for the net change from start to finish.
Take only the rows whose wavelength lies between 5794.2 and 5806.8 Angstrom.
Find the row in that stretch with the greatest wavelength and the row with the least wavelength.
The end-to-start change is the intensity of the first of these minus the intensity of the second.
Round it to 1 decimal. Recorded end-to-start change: 25.1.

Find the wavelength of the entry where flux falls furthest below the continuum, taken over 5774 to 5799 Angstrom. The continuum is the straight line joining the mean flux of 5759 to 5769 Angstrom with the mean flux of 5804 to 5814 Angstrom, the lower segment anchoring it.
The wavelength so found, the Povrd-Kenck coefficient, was 5795.5 Angstrom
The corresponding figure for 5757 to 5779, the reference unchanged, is 5760.5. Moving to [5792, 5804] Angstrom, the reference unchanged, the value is 5795.5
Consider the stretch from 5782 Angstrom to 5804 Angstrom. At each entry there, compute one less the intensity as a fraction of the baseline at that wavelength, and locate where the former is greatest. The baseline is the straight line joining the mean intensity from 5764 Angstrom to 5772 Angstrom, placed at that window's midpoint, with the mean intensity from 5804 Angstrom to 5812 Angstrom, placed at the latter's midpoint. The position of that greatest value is 5795.5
